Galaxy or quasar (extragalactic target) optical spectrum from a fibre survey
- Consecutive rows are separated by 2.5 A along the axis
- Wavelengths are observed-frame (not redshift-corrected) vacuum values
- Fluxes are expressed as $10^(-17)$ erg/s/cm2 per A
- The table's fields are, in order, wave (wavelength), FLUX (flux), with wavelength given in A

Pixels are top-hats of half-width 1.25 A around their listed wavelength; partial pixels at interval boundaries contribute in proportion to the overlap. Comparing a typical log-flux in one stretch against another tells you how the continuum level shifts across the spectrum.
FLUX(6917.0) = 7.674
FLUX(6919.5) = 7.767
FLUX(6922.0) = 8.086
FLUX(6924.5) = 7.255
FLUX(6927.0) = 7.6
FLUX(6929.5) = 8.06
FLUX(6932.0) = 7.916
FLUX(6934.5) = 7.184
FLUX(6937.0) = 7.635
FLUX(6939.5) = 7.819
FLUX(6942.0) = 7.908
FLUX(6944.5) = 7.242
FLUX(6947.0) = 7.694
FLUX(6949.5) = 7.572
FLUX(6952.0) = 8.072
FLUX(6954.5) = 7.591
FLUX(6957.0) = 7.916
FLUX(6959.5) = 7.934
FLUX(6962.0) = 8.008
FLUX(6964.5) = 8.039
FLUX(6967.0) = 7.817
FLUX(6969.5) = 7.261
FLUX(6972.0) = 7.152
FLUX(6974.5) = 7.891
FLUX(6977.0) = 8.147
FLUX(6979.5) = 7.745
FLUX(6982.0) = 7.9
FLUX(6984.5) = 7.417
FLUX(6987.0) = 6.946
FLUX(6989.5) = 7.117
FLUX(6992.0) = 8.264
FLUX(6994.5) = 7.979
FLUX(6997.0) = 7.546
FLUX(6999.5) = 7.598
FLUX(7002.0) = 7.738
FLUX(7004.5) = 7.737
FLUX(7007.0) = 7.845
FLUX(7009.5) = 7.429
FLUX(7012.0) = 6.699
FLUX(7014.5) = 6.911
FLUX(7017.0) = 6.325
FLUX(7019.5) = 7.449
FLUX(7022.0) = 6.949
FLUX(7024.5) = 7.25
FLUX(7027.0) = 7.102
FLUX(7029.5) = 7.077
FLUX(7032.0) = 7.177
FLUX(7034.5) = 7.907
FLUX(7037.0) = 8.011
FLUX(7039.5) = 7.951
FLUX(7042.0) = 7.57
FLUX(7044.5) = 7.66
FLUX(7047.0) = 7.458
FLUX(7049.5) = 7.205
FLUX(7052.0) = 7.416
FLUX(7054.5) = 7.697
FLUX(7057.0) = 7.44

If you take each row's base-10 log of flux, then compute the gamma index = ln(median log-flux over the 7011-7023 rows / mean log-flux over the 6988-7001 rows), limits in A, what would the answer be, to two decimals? -0.05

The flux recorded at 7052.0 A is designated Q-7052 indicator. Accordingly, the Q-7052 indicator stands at 7.416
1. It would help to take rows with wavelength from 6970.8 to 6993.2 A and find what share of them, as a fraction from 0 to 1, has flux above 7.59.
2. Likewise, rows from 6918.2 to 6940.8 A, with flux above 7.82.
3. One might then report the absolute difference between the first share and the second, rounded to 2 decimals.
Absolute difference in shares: 0.22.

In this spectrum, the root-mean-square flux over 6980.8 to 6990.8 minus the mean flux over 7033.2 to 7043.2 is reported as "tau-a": -0.5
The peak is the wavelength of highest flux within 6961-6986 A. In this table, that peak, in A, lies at 6977.0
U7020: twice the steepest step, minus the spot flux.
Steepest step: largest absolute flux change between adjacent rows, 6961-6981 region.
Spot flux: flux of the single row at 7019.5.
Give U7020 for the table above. -6.0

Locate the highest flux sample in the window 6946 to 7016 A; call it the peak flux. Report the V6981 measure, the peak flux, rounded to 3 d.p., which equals 8.264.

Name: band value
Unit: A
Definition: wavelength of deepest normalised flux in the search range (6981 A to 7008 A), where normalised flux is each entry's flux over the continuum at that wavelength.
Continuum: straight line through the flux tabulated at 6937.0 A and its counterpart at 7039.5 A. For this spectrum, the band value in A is 6987.0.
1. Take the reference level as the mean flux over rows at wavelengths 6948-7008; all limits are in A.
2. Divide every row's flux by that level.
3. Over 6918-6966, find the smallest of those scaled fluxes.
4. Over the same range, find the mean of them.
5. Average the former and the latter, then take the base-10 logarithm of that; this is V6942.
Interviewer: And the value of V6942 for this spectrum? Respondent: -0.014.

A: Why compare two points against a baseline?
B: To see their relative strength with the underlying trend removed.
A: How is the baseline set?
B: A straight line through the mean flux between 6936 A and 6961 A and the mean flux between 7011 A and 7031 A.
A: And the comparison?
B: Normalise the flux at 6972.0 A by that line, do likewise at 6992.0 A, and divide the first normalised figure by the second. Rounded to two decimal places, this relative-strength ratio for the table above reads 0.84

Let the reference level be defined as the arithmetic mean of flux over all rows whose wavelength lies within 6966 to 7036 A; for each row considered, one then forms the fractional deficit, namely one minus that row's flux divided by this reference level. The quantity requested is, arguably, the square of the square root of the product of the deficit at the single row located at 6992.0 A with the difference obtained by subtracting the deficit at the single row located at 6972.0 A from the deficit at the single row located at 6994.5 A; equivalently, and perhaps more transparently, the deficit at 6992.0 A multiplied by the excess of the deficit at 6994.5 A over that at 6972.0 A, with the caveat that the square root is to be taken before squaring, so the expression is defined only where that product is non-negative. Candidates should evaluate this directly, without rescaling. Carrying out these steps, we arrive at 0.0123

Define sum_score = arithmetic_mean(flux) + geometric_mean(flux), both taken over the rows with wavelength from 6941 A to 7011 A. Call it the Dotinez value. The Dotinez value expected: 15.4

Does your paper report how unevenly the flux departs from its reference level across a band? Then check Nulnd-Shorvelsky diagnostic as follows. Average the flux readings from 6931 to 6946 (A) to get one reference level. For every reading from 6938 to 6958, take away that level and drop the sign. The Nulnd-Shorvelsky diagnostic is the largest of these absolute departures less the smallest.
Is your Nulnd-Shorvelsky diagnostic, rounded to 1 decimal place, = 0.4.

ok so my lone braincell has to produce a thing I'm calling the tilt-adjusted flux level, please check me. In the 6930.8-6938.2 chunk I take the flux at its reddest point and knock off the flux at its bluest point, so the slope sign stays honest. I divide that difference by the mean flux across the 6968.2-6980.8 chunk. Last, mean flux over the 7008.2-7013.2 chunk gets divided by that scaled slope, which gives -192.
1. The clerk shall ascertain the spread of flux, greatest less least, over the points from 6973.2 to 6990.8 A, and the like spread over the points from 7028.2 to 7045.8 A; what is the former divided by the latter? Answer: 1.3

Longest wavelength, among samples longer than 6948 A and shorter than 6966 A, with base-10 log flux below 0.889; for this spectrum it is 6954.5 A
